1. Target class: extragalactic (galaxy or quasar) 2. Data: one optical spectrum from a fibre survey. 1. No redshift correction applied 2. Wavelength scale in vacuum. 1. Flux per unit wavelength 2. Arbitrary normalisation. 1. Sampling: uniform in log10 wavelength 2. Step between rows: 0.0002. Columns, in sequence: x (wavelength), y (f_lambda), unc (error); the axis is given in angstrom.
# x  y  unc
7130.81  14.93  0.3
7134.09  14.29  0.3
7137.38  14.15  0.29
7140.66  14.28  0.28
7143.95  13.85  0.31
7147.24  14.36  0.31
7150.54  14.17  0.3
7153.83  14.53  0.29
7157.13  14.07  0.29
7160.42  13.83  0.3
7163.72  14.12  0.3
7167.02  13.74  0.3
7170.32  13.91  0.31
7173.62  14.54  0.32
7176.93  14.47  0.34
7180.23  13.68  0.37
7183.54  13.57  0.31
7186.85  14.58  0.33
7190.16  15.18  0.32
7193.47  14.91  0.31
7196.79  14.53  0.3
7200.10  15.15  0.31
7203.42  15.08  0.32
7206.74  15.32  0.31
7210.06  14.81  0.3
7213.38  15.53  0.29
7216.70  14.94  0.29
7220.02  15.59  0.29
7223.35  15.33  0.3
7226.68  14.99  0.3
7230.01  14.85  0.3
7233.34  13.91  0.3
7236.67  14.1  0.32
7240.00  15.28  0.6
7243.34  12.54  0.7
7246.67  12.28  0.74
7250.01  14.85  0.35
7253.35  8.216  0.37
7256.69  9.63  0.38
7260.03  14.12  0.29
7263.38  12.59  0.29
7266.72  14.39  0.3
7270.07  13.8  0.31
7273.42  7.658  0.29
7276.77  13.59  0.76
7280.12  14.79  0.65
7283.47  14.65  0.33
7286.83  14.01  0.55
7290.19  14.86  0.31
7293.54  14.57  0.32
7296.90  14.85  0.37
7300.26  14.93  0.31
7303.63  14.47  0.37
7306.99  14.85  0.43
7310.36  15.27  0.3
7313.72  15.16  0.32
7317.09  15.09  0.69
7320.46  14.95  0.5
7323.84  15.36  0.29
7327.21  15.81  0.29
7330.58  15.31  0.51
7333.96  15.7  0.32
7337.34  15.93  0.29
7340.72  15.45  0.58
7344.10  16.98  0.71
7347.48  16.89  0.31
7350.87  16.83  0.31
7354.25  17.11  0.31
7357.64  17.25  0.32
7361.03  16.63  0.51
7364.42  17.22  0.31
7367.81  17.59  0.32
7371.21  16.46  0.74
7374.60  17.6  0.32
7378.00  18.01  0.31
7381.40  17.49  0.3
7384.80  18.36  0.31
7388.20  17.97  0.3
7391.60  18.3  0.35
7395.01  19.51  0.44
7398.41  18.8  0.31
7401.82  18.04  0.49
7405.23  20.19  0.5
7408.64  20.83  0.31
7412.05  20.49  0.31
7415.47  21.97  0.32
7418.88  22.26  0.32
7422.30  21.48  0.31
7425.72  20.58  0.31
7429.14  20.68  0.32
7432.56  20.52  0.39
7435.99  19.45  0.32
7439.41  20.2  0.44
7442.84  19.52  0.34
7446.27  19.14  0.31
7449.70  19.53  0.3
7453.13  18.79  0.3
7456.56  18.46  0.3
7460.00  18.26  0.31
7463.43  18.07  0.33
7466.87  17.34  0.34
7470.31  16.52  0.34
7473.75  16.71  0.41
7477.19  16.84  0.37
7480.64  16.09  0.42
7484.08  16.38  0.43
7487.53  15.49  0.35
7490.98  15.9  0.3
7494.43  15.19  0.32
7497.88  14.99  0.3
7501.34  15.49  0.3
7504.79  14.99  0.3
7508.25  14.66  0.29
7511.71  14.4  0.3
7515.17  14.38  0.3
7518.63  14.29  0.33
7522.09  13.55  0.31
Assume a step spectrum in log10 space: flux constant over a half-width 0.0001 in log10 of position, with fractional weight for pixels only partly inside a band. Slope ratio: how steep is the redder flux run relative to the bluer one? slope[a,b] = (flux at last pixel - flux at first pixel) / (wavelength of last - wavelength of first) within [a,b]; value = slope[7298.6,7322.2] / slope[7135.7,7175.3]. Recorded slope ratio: 0.1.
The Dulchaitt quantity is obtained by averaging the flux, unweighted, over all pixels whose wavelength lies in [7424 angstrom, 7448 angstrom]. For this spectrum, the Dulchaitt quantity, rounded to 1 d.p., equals 20.0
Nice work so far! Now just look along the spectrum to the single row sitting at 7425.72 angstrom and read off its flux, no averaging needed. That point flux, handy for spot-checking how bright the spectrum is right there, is 20.58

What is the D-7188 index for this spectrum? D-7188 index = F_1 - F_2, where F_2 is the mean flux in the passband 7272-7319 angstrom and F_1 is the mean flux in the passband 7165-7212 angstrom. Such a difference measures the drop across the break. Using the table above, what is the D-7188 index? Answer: 0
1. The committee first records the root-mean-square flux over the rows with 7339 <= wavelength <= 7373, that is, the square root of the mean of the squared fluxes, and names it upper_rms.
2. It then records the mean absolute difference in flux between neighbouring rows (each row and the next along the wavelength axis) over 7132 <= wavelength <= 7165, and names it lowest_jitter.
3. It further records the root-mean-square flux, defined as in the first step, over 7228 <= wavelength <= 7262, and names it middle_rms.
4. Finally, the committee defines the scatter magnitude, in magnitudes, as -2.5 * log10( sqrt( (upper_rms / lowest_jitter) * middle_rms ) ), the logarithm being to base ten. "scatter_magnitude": -3.58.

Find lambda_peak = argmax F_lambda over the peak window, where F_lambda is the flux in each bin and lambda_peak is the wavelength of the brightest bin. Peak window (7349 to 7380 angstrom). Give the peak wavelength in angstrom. 7378.00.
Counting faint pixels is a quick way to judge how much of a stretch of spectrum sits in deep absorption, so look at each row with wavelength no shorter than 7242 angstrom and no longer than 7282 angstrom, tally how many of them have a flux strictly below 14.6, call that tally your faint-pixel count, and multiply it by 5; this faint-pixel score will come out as 50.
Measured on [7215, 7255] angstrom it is 25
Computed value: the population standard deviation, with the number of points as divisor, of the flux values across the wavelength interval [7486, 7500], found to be 0.34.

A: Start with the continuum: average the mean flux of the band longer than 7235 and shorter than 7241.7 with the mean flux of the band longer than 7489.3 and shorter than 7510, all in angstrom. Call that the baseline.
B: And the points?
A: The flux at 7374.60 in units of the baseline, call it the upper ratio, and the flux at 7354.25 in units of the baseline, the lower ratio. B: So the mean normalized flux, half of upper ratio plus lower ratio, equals 1.16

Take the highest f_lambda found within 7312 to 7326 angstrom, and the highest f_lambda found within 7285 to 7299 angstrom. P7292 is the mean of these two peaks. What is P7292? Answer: 15.1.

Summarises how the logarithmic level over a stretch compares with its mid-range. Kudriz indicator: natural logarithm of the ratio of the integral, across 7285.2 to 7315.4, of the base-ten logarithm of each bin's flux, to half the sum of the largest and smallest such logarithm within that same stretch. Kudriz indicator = 3.41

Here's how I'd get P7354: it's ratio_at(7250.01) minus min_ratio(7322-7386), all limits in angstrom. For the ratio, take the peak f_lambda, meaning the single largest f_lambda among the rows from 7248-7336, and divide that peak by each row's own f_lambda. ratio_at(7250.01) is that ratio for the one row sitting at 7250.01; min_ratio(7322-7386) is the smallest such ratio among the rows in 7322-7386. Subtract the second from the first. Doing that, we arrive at 0.204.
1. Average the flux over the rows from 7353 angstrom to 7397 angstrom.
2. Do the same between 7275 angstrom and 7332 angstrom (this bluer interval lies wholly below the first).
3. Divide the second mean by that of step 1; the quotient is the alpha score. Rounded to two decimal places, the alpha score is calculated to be 0.84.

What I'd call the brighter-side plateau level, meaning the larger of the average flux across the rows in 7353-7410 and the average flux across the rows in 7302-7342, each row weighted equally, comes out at 18.1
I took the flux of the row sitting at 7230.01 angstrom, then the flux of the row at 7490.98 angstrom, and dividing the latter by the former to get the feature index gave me 1.07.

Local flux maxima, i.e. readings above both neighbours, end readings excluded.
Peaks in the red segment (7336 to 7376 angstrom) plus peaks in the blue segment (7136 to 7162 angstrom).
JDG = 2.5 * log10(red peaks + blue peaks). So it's 1.95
